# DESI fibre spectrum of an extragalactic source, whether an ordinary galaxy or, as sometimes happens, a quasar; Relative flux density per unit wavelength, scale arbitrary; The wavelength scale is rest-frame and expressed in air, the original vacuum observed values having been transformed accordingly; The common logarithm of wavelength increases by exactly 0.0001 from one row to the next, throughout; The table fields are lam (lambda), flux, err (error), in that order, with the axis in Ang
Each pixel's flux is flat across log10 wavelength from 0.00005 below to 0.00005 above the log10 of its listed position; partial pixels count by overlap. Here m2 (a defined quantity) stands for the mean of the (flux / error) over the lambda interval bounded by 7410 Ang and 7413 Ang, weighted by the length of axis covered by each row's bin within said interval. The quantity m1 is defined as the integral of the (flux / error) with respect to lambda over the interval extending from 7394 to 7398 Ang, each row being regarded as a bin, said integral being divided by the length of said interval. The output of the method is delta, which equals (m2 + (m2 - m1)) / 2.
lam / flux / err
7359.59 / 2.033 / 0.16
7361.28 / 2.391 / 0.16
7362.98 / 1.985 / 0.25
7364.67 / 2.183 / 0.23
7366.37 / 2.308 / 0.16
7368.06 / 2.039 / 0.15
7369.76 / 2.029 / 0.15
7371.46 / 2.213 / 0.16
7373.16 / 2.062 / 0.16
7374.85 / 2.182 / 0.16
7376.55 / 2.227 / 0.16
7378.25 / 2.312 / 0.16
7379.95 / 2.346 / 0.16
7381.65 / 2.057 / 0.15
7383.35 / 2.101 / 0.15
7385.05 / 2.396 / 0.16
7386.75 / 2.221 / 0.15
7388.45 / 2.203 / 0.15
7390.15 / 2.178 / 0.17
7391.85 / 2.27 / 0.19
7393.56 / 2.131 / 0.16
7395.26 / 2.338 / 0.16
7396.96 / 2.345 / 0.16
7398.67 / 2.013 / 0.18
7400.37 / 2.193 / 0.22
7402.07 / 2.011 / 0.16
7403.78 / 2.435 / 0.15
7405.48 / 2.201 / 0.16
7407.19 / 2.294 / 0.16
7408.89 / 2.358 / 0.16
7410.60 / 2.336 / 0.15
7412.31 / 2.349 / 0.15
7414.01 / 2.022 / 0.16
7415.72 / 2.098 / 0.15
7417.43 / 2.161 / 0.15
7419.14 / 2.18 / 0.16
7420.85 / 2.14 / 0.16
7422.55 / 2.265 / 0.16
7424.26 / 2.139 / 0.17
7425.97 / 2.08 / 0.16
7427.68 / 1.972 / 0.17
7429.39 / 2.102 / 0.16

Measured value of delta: 8.4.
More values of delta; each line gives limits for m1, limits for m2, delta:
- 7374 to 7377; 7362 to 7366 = 2.7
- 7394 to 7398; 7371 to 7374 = 6.1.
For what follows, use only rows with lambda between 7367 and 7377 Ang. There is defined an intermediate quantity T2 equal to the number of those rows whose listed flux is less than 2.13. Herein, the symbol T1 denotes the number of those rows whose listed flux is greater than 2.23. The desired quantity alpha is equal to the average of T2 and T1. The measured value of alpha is 1.5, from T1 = 0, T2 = 3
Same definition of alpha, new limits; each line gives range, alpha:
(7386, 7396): 1.0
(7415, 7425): 1.0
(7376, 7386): 2.5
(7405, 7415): 2.5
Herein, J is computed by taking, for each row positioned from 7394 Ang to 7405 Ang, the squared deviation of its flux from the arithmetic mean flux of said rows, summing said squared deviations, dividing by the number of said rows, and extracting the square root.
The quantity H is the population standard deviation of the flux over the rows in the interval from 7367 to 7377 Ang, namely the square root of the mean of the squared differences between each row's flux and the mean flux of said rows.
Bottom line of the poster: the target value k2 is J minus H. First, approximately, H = 0.08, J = 0.165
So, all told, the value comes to 0.08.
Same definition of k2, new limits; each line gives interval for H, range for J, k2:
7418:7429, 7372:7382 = 0.02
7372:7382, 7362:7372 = 0.00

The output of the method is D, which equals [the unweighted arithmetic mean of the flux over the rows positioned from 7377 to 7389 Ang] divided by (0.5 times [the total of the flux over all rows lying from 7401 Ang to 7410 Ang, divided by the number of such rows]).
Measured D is 1.98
